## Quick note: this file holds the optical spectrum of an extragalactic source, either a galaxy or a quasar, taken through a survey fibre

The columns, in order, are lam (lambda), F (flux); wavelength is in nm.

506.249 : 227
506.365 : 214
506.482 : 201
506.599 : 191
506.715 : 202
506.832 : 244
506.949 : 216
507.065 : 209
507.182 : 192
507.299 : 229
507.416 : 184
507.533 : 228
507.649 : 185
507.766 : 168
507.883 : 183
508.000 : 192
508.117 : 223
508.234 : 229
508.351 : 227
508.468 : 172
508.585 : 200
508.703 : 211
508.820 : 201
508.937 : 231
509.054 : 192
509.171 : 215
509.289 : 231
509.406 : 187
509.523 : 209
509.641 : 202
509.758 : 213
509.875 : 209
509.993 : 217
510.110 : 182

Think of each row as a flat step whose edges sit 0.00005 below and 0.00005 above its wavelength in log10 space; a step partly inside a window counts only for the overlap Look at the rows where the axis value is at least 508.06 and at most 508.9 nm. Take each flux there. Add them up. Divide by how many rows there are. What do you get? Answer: 209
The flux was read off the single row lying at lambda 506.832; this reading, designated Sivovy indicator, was 244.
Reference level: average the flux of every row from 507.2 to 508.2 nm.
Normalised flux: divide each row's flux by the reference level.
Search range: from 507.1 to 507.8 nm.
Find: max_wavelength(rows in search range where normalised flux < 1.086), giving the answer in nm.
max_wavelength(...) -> 507.766 nm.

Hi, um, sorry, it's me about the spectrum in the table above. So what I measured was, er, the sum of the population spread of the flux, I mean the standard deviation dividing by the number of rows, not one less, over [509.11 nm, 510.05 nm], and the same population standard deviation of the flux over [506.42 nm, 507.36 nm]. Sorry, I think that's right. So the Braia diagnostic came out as 29.1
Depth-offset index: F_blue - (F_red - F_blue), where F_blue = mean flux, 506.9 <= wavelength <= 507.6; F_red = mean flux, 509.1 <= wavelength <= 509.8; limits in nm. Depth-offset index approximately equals 210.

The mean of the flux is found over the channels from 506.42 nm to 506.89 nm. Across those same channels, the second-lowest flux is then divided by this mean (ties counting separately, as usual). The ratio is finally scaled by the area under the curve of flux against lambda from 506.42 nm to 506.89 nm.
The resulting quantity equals 94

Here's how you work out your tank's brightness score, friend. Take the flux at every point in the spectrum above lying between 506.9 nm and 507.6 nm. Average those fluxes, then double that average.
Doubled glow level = 419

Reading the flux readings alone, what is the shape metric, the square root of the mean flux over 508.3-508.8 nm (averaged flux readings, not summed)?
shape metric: 14.2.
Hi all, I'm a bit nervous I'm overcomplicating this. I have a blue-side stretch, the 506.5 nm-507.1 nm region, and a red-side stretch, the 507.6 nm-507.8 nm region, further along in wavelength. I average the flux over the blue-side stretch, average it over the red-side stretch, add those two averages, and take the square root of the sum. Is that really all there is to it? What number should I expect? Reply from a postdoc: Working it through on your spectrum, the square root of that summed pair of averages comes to 19.7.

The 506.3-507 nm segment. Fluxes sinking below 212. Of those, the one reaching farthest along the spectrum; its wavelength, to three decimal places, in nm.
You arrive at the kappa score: 506.715 nm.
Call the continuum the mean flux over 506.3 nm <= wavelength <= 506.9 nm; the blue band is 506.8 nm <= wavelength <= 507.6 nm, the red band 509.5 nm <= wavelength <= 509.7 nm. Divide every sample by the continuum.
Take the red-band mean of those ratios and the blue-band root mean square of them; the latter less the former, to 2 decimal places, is 0.05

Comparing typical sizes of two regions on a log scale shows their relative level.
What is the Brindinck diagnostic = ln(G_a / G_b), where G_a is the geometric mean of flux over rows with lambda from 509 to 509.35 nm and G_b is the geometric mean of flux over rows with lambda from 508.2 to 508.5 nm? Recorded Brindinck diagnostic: 0.02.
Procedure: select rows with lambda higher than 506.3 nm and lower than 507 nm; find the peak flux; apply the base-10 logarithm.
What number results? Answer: 2.39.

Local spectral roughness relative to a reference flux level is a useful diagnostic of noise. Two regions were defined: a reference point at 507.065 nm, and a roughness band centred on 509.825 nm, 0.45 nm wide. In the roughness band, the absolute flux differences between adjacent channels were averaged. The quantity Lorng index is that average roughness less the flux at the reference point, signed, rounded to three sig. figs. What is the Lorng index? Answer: -201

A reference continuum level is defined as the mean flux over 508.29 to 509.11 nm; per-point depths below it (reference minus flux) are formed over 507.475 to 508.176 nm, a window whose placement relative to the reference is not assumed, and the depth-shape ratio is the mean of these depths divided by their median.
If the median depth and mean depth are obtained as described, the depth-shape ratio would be 0.51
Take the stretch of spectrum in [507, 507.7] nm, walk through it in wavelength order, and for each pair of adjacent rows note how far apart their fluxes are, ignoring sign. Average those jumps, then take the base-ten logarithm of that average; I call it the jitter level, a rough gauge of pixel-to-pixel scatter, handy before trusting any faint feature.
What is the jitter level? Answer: 1.57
